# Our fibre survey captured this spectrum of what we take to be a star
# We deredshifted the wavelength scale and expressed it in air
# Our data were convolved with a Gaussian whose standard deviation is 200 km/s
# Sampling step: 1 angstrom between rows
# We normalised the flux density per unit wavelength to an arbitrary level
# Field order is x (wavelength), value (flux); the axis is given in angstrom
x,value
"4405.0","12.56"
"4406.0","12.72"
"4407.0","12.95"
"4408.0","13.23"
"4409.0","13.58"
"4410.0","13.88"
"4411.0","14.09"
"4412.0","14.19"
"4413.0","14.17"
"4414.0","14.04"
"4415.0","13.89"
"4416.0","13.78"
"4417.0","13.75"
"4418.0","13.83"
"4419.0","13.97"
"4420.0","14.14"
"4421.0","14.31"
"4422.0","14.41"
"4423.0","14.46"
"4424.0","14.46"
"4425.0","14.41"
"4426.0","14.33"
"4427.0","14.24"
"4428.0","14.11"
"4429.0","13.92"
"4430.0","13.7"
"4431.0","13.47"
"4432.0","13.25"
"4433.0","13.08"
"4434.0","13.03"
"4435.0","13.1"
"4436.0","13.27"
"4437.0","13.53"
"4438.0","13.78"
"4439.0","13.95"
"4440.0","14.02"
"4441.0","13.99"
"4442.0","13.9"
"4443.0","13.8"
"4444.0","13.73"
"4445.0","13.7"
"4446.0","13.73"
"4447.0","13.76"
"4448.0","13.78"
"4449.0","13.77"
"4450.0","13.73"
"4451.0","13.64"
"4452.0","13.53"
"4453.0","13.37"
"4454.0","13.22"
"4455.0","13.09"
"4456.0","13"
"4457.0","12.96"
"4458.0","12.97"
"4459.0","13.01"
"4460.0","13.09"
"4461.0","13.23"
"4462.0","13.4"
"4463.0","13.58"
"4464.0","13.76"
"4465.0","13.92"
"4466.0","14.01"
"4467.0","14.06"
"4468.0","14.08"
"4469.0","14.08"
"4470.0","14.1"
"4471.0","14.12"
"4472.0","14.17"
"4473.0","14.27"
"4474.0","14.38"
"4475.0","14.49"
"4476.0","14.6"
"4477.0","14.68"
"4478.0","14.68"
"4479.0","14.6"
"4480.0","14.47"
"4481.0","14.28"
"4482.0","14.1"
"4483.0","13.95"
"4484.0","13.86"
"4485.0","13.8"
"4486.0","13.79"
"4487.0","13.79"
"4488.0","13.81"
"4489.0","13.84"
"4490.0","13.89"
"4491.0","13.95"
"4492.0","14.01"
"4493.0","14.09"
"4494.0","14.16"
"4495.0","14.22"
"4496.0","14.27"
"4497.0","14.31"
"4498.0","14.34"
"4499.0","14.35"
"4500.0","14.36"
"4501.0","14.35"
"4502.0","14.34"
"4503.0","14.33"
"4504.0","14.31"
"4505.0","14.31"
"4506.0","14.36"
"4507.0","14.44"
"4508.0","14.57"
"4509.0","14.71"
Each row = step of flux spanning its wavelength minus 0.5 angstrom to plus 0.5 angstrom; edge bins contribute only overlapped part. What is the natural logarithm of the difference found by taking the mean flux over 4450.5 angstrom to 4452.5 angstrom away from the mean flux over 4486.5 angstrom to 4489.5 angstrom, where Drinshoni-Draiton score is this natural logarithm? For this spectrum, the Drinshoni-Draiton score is -1.5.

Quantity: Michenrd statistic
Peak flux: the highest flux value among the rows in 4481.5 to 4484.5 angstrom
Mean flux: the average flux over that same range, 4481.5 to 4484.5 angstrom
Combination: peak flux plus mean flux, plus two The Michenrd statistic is 30.1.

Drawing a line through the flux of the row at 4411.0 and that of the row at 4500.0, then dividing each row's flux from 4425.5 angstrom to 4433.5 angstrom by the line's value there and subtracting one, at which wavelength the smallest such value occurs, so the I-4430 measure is 4433.0 angstrom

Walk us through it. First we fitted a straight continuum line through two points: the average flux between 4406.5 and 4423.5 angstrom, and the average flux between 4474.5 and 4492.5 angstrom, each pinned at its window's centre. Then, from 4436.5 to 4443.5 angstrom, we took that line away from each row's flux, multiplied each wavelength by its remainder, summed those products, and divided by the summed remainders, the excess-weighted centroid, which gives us 4439.0 angstrom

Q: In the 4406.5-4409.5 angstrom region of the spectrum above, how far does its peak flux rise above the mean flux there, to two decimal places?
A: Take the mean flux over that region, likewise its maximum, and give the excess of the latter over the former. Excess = 0.33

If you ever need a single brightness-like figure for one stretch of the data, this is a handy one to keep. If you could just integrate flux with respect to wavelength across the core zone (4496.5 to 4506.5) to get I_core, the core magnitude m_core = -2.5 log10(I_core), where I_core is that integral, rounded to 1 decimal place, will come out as -5.4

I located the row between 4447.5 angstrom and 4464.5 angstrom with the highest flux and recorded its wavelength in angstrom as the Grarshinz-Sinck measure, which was 4448.0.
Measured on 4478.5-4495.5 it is 4479.0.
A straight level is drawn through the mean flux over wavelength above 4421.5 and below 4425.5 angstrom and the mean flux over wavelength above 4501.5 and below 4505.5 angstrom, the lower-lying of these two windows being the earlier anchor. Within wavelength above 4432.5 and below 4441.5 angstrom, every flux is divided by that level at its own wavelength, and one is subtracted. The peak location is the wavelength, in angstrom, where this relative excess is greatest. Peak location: 4440.0 angstrom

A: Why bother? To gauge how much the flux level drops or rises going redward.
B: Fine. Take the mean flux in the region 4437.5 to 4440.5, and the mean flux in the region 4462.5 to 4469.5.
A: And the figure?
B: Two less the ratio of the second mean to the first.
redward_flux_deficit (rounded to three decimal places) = 0.999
